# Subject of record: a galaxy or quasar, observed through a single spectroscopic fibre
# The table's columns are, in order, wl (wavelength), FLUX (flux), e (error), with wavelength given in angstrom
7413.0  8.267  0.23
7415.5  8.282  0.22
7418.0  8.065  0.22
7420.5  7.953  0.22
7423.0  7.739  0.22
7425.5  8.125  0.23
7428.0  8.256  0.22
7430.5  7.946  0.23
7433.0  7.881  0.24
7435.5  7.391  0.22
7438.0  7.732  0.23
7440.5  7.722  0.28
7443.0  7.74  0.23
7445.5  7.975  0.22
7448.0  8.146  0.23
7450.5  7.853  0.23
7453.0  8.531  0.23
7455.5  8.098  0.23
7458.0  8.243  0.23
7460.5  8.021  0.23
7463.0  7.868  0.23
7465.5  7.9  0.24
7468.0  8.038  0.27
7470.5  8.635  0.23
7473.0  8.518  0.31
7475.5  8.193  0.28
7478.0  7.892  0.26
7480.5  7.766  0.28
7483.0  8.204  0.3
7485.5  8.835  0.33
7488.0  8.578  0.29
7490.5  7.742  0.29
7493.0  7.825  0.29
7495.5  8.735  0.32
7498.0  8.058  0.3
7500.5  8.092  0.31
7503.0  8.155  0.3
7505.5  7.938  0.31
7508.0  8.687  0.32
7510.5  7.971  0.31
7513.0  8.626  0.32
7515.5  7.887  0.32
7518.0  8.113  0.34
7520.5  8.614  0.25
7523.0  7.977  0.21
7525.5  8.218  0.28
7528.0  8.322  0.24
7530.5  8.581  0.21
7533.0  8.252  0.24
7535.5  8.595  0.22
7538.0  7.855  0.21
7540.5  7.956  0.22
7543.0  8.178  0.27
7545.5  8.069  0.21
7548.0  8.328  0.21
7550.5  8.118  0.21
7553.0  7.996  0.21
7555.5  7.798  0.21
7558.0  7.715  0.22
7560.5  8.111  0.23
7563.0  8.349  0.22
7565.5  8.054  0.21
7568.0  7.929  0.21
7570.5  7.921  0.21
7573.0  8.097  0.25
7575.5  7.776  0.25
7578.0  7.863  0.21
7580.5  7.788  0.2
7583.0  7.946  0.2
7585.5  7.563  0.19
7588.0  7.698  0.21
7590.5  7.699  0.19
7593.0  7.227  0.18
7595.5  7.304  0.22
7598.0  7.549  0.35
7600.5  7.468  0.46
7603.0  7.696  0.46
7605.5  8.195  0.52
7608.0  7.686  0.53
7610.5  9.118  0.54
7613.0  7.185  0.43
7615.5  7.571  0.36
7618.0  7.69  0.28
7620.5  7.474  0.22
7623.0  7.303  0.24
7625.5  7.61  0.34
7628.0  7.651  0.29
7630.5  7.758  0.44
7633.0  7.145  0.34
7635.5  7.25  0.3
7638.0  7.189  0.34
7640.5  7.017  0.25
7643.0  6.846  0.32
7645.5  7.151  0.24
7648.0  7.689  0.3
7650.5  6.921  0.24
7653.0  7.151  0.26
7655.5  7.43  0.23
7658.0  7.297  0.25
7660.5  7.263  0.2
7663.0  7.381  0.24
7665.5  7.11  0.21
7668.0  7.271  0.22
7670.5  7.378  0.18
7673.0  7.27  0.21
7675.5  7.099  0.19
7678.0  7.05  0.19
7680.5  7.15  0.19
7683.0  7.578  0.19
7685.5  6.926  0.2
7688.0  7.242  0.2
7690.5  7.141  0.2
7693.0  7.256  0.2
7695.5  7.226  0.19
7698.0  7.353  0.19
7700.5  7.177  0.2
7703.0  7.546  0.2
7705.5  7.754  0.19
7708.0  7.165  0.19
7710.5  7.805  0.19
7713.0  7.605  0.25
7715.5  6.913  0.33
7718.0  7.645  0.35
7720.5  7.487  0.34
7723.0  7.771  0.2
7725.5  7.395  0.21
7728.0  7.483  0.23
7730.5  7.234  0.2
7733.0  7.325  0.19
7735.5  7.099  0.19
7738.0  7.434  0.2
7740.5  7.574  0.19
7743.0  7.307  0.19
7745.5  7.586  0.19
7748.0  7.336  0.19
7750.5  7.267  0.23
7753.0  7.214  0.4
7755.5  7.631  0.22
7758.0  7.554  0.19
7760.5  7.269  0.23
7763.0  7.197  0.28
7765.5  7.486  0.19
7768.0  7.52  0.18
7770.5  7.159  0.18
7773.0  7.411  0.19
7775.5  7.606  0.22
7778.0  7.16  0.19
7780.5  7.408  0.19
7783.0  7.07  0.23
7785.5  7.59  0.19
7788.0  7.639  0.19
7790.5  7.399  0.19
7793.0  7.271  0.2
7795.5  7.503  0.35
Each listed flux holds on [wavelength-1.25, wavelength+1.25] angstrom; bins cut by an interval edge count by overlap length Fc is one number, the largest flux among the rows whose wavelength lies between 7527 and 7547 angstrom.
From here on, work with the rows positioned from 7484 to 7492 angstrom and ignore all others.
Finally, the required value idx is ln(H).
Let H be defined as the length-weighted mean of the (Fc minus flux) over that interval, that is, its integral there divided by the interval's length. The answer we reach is -1.5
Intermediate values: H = 0.2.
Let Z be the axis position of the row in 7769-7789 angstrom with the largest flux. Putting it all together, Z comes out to 7788.0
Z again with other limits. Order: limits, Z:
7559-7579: 7563.0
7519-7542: 7520.5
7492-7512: 7495.5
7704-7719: 7710.5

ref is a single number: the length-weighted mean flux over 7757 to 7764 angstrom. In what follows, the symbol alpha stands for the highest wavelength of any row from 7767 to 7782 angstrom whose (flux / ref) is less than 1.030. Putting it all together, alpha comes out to 7780.5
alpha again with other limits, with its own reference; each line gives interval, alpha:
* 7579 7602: 7600.5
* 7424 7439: 7435.5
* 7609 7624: 7623.0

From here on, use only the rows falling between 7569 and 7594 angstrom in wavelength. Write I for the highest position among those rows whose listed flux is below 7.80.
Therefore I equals 7593.0 angstrom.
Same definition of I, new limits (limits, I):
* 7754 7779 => 7778.0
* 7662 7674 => 7673.0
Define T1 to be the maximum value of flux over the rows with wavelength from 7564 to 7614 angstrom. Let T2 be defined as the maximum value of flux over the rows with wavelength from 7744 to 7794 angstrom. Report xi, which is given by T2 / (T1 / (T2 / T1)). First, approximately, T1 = 9.118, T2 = 7.639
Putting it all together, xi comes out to 0.7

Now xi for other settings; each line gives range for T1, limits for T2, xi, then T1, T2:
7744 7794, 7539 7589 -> 1.2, 7.639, 8.349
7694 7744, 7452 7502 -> 1.3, 7.805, 8.835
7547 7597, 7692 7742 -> 0.9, 8.349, 7.805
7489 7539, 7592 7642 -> 1.1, 8.735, 9.118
